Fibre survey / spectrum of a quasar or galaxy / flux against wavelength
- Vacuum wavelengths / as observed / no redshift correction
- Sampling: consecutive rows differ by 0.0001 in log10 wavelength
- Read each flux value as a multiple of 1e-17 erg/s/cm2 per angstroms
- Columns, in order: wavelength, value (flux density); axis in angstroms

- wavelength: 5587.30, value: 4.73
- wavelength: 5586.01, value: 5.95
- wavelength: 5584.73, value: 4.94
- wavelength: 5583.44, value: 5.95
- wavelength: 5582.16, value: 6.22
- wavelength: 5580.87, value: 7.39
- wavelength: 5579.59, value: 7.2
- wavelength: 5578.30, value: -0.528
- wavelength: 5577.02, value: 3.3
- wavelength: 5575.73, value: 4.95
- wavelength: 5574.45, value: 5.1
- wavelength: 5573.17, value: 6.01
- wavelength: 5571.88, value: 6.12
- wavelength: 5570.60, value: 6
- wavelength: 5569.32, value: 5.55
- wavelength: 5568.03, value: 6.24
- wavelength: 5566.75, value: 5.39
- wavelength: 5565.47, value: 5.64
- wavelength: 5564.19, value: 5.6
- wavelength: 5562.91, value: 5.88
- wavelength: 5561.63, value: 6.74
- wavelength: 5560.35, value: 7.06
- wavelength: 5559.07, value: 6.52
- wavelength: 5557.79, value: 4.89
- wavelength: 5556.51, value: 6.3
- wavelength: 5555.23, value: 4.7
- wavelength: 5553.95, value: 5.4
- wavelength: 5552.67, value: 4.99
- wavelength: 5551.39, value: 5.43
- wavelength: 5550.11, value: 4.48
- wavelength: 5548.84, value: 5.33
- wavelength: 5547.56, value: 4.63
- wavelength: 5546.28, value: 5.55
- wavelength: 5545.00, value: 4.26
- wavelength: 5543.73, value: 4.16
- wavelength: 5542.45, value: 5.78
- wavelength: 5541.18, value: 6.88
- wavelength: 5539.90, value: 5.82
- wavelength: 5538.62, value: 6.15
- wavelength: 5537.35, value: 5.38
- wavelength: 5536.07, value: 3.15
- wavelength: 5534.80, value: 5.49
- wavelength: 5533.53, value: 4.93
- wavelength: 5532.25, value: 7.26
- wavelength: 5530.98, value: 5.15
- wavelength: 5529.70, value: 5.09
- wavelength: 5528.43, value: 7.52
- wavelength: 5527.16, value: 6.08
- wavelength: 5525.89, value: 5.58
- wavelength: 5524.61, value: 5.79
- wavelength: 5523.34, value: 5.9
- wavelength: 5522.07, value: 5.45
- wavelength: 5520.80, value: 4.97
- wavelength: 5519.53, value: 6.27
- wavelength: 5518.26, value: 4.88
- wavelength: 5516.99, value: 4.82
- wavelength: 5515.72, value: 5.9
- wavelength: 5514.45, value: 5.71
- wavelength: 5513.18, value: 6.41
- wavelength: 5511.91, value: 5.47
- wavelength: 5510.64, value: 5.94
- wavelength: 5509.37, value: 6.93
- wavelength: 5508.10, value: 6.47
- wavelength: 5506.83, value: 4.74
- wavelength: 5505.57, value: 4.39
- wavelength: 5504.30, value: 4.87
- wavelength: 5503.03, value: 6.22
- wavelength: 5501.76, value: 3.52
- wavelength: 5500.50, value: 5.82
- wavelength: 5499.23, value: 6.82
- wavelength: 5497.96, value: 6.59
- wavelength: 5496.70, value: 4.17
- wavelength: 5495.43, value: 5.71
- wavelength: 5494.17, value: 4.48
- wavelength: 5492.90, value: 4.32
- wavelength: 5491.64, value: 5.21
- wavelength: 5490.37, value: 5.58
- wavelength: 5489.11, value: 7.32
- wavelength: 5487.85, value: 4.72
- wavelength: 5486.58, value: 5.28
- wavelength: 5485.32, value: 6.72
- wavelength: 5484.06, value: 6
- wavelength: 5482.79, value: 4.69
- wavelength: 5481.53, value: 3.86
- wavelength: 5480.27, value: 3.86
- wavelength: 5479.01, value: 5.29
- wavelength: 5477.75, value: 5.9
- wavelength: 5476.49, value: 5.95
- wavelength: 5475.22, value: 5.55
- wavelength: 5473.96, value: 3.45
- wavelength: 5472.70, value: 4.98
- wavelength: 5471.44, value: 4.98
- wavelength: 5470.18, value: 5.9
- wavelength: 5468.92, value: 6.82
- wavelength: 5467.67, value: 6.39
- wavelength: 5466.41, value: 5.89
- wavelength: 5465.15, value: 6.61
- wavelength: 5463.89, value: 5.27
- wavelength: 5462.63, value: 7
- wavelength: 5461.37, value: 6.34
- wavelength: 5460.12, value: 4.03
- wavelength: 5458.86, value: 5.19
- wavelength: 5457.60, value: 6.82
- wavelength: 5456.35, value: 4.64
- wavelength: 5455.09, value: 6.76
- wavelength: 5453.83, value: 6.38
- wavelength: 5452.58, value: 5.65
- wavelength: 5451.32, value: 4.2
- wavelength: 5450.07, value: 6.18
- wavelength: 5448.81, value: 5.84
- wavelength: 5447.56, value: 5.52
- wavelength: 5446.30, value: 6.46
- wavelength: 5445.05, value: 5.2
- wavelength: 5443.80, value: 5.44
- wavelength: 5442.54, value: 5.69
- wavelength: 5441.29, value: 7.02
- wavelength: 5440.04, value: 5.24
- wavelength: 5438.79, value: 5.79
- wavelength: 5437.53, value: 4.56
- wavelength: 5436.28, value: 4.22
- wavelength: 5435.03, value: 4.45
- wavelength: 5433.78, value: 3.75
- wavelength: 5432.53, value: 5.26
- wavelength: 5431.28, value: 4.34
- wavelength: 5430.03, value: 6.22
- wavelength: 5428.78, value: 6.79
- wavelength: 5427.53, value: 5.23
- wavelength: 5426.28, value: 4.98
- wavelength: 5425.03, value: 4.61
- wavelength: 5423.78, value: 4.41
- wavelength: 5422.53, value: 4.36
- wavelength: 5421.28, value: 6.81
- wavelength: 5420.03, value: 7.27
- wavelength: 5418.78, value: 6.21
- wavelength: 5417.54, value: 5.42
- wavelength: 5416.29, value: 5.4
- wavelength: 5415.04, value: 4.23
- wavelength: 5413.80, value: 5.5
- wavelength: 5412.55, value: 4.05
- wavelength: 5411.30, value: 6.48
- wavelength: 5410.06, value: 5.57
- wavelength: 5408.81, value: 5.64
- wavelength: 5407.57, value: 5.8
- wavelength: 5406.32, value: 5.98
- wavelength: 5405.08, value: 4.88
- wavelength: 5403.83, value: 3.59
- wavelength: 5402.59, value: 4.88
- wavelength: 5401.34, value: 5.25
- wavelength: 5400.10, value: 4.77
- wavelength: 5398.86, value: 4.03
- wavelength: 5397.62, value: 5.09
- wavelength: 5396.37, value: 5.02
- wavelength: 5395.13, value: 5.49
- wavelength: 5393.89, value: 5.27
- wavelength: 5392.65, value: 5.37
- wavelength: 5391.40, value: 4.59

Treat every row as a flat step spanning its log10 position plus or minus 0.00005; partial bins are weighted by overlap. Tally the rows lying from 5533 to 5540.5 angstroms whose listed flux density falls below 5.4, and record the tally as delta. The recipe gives 3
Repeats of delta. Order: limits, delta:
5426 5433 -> 4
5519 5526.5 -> 1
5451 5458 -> 2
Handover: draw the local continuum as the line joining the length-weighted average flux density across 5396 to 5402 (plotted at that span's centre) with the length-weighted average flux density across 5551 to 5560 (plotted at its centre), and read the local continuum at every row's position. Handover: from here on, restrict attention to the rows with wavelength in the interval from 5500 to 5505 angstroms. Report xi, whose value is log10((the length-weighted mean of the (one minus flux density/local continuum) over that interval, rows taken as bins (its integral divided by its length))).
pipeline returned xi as -1.4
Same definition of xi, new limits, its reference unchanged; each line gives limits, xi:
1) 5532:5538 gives -1.2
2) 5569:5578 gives -1.0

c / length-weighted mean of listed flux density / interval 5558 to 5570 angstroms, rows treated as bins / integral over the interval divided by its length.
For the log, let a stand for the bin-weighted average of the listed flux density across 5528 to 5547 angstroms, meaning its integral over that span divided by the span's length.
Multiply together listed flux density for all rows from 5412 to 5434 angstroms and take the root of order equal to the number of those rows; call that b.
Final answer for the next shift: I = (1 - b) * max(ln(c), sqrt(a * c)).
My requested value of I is -24.0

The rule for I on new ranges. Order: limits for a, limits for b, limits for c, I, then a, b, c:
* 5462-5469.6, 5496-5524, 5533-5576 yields -26.4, 6.33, 5.48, 5.49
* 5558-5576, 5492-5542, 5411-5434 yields -25.2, 5.91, 5.48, 5.34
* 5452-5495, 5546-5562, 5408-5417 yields -24.2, 5.53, 5.48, 5.28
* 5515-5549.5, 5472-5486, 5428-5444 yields -21.6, 5.49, 5.01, 5.29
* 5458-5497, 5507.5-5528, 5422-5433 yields -25.1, 5.42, 5.76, 5.14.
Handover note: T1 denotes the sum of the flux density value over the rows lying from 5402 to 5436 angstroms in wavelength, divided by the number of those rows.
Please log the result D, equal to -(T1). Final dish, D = -5.26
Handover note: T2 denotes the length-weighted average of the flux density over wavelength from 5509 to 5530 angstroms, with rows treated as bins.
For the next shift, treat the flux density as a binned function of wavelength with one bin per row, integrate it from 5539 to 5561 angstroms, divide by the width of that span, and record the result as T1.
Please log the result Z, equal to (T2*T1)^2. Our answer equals 994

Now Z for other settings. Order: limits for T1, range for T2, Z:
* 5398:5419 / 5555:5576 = 902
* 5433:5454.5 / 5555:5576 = 992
